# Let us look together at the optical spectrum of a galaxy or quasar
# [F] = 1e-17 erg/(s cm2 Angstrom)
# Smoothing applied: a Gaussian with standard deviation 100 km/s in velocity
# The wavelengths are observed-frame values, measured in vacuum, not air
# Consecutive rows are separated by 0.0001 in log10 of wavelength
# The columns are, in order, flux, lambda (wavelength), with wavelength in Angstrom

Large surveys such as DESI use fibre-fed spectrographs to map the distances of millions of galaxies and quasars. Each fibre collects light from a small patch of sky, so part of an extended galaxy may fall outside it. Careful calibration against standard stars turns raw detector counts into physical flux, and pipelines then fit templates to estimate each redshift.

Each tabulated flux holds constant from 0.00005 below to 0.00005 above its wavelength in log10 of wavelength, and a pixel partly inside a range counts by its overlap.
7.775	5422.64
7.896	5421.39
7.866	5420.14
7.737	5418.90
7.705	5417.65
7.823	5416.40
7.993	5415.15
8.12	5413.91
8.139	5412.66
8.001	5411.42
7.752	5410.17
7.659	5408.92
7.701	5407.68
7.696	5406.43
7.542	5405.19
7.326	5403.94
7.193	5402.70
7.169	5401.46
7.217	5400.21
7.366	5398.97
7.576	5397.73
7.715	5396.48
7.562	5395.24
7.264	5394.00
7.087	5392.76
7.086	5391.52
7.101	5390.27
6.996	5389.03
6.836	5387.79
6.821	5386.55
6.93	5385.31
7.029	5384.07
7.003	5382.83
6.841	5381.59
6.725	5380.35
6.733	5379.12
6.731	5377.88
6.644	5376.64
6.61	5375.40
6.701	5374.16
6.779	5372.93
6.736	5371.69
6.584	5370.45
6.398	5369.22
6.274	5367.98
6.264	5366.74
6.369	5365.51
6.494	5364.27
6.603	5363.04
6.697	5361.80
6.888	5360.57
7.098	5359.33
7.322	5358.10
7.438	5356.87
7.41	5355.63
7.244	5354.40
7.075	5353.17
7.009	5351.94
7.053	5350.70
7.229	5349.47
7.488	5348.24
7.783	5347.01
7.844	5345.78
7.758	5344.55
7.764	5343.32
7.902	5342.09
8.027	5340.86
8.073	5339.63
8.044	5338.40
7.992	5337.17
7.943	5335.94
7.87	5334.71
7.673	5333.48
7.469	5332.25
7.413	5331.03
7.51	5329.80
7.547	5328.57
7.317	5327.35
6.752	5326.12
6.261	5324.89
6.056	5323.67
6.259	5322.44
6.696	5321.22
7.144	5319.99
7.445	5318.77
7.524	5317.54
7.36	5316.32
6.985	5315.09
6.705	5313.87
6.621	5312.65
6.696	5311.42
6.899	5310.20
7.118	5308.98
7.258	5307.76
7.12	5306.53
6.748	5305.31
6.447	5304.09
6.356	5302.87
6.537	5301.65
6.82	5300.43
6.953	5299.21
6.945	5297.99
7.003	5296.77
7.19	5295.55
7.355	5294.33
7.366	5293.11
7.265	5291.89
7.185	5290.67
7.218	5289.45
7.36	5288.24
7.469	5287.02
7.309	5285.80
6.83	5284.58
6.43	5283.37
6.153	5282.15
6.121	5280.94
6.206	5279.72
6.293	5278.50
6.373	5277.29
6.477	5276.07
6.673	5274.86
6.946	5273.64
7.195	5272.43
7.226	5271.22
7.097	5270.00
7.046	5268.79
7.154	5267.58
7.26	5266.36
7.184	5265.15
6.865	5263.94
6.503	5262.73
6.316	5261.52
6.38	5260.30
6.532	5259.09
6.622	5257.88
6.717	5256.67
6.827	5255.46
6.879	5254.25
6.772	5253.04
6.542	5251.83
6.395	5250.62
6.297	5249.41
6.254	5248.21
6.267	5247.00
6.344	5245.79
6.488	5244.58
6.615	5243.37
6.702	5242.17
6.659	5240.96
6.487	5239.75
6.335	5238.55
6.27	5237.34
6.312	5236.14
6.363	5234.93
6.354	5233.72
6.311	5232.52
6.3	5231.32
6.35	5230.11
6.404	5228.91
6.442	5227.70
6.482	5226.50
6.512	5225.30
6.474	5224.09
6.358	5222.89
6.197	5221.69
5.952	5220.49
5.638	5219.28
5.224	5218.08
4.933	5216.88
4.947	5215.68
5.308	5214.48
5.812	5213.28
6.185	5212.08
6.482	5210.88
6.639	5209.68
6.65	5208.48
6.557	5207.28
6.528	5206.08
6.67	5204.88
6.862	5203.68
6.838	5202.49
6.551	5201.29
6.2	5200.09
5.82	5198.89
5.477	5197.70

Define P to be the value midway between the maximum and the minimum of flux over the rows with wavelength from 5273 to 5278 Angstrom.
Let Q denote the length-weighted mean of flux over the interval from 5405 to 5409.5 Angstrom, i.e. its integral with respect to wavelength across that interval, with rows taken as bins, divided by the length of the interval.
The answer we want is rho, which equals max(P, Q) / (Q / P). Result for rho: 6.7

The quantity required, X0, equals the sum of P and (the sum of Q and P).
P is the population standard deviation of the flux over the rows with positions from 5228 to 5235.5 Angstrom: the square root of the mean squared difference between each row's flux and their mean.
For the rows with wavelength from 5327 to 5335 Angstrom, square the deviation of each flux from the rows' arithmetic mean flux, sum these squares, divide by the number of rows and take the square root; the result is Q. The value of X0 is 0.2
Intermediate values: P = 0.03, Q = 0.17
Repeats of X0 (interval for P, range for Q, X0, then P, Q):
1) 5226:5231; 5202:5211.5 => 0.2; 0.05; 0.13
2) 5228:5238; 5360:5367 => 0.3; 0.04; 0.21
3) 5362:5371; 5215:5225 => 0.8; 0.13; 0.58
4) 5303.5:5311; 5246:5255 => 0.8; 0.27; 0.23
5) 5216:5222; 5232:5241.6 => 1.0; 0.46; 0.12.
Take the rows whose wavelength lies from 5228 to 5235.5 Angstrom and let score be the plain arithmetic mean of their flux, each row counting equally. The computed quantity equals 6.3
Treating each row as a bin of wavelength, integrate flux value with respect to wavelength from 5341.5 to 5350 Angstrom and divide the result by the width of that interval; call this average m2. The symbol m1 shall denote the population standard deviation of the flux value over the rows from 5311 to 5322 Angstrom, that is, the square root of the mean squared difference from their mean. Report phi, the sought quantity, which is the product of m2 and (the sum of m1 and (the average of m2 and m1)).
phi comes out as 33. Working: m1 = 0.34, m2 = 7.7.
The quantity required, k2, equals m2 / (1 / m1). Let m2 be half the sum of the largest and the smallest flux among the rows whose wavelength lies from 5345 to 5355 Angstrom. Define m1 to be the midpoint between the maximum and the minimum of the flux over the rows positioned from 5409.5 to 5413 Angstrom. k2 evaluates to 59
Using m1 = 7.9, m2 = 7.43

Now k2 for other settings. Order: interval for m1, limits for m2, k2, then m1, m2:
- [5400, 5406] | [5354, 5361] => 53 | 7.4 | 7.16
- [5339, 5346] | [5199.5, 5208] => 52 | 7.9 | 6.53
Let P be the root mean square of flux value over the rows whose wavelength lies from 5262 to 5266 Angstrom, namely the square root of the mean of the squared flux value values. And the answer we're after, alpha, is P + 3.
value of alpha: 9.9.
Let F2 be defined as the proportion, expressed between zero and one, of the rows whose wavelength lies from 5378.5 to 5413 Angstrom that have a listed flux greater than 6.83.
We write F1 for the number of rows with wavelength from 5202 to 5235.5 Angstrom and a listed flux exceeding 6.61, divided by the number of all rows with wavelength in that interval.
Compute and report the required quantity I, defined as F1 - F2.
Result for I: -0.7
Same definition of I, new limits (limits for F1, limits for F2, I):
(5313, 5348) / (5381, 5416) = -0.1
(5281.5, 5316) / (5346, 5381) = 0.4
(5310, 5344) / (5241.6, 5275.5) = 0.5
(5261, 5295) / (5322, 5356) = -0.2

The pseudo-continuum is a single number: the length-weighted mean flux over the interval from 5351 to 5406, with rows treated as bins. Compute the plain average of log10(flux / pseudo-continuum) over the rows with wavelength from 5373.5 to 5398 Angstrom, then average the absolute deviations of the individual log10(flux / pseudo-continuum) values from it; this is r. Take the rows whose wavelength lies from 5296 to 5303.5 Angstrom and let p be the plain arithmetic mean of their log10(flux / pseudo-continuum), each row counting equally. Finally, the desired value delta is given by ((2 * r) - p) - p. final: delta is 0.06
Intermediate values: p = -0.013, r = 0.015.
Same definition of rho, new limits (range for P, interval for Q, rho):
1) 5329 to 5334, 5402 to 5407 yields 7.6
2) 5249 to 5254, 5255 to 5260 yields 6.5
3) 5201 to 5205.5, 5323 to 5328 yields 6.8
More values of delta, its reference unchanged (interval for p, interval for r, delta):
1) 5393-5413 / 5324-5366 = -0.02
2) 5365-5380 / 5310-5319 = 0.09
